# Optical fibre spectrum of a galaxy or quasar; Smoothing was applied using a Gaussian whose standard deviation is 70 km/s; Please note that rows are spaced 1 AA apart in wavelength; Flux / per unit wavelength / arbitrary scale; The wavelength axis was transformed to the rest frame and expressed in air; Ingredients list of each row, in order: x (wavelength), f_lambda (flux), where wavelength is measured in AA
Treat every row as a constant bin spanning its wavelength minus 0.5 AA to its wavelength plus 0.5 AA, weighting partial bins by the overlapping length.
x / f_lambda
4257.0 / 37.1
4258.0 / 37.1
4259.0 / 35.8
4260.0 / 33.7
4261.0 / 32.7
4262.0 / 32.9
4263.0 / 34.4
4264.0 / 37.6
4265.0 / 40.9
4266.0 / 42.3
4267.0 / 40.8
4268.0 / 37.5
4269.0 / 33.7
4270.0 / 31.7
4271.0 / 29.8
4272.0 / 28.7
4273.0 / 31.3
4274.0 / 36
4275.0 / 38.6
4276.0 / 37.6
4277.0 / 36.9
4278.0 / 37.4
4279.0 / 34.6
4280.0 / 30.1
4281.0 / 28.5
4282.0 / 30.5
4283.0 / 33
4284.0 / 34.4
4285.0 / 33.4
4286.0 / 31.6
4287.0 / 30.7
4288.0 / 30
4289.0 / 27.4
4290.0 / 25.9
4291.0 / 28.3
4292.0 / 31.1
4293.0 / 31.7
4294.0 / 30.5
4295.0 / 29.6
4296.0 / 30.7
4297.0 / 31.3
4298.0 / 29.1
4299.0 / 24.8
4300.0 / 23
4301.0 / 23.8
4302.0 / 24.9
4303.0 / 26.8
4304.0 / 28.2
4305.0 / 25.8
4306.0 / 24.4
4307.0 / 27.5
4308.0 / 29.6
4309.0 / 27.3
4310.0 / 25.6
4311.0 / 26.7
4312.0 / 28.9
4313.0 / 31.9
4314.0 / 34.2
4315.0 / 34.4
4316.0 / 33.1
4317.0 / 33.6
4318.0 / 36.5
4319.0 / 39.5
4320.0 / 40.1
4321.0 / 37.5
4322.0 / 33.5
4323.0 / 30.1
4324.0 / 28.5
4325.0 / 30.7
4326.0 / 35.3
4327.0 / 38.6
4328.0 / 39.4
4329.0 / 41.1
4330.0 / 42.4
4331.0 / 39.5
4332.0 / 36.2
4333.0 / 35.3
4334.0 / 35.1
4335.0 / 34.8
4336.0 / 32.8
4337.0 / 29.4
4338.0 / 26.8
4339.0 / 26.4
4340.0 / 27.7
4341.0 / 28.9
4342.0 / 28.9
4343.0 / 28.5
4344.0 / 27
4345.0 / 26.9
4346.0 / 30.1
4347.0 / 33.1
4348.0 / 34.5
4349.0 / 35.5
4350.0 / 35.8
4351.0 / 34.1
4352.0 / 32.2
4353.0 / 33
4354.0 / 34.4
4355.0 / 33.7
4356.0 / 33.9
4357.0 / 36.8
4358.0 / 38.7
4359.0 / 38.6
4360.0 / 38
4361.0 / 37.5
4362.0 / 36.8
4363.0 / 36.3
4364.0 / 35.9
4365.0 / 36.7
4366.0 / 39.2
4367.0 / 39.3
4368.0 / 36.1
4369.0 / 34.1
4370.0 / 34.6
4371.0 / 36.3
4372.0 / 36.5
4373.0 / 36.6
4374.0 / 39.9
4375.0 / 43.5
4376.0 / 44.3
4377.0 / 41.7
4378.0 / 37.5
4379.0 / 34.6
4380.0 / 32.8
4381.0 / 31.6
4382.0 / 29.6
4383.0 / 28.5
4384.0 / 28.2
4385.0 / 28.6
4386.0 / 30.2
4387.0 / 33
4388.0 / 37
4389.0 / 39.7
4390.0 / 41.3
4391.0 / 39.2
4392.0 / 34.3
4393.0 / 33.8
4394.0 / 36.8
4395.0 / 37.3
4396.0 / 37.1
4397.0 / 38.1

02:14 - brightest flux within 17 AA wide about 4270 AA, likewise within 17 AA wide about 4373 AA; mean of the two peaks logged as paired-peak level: 43.3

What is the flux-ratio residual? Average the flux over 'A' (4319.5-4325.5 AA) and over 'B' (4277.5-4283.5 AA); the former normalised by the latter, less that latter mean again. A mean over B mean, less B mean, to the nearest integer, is -31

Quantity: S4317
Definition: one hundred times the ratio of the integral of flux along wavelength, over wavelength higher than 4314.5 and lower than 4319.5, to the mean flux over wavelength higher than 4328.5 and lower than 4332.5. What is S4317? 445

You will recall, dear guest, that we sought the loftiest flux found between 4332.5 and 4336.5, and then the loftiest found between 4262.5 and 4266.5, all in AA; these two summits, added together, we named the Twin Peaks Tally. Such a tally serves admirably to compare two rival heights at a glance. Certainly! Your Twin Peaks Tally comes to 78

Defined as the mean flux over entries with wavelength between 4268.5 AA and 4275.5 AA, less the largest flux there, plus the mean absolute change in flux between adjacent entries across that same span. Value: -3.3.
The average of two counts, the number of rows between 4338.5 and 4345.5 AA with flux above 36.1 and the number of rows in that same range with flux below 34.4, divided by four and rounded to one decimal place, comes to 0.9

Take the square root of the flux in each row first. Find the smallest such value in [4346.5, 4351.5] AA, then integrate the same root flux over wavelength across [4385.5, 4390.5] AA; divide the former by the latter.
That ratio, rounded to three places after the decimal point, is 0.191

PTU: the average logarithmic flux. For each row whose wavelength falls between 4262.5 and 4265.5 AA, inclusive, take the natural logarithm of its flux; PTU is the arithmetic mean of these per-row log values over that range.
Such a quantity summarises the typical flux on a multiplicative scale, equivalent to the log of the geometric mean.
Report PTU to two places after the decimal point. 3.63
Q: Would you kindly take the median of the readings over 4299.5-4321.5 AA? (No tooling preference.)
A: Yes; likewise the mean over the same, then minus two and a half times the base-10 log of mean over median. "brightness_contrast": -0.059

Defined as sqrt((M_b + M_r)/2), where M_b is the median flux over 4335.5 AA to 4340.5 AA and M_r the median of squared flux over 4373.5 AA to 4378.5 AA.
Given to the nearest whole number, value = 30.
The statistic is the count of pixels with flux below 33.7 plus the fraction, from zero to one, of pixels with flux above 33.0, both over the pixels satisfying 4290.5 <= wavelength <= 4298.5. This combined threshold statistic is 8.0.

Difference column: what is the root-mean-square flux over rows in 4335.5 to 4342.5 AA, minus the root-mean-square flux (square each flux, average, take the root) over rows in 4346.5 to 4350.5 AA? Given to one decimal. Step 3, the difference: -6.0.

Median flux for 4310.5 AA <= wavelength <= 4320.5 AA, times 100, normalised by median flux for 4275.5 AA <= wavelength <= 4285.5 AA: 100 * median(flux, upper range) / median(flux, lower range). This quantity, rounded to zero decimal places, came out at 100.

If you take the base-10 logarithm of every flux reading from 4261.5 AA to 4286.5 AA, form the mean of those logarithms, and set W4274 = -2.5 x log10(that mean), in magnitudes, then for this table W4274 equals -0.466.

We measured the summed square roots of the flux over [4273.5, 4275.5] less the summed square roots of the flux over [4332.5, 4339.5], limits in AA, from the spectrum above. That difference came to -27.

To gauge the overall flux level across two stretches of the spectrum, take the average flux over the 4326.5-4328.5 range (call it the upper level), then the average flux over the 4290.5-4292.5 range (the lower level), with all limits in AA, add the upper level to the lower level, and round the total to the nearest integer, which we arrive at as 69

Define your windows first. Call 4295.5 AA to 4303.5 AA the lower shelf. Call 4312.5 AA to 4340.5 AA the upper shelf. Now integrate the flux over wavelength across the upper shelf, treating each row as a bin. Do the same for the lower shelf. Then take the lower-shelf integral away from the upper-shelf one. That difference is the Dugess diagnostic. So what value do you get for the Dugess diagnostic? 750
